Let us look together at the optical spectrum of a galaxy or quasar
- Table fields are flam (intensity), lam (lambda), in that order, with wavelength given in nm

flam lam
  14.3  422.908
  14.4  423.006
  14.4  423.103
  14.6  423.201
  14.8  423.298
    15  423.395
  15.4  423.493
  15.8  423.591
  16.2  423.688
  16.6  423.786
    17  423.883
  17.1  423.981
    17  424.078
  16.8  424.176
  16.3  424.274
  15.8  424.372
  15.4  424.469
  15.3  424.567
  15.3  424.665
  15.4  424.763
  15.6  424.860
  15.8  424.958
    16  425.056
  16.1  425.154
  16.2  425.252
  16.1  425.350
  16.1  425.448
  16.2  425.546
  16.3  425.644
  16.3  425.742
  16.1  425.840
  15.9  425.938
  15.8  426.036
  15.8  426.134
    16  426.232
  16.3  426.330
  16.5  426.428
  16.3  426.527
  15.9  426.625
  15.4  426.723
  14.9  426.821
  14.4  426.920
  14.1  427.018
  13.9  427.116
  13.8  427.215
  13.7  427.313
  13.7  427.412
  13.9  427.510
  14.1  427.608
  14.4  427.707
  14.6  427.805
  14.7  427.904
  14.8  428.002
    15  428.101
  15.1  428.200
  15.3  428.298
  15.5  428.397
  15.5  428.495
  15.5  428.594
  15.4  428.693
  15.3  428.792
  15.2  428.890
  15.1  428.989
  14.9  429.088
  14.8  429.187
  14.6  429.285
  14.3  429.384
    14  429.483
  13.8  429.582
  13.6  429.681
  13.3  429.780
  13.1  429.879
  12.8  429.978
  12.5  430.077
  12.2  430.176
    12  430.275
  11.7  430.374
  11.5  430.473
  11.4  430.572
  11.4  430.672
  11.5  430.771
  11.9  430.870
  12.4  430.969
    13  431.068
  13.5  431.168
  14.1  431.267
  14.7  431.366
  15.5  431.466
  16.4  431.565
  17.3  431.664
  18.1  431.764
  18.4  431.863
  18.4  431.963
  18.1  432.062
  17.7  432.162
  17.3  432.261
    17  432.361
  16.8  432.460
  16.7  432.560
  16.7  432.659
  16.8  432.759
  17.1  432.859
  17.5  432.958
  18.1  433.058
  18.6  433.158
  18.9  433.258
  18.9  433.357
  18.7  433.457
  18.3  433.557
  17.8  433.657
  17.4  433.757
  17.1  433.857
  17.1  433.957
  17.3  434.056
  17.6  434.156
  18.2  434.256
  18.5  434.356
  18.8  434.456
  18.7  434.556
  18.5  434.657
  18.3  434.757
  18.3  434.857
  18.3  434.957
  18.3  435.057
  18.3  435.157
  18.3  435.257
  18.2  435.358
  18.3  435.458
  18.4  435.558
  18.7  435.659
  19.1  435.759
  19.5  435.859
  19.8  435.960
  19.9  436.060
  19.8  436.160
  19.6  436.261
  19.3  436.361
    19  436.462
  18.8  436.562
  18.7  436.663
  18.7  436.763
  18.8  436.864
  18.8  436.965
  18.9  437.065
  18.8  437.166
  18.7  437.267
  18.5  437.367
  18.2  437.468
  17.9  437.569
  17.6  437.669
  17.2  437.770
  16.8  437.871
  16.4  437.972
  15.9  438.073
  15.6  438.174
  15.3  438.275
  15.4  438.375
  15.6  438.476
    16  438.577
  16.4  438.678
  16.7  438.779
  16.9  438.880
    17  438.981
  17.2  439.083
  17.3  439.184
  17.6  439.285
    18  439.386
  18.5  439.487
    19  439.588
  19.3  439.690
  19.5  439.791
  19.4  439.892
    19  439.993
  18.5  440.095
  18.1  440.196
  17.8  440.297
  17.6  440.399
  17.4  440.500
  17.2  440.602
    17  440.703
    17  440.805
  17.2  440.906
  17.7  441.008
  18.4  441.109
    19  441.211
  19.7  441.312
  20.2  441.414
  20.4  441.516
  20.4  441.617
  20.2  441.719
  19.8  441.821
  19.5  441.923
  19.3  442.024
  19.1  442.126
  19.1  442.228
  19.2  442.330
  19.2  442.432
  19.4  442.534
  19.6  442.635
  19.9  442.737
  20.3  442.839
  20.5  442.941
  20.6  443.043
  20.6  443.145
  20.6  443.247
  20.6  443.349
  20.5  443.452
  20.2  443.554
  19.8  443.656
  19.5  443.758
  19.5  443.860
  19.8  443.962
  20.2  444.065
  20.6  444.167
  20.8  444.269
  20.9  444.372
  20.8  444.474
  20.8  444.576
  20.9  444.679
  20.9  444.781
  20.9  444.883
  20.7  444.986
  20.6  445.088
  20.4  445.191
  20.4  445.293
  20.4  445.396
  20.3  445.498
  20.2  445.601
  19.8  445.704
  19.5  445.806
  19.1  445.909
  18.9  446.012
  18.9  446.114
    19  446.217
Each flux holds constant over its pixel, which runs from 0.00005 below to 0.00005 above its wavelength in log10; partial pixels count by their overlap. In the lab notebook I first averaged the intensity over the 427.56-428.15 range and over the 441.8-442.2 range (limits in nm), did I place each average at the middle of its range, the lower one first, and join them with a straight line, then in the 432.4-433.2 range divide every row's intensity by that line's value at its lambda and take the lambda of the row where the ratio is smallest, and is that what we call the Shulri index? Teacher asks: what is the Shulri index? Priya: 432.659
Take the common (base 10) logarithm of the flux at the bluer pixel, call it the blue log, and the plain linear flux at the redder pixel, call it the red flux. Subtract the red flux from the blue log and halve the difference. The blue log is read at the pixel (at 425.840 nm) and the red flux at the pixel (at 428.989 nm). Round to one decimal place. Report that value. -6.9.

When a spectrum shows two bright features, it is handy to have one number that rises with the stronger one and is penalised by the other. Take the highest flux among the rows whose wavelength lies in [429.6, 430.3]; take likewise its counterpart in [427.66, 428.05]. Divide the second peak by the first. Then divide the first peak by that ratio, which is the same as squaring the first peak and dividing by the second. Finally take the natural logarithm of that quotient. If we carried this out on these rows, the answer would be 2.53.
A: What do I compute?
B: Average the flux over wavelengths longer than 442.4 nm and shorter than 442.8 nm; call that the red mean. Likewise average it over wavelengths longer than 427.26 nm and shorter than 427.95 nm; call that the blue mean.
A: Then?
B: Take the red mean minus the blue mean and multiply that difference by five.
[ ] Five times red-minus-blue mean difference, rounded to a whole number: 27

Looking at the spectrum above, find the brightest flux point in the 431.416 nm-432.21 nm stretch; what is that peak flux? 18.4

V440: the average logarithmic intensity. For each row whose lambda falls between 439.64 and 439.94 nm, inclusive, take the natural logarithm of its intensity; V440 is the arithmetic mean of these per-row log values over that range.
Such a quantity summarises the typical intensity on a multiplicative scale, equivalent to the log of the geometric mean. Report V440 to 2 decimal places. 2.97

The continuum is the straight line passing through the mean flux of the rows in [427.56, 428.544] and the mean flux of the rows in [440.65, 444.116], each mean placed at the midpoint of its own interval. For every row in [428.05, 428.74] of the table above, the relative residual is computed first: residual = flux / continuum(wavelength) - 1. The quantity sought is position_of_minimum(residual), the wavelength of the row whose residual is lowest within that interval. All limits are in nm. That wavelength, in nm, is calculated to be 428.101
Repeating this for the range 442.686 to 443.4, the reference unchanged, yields 442.737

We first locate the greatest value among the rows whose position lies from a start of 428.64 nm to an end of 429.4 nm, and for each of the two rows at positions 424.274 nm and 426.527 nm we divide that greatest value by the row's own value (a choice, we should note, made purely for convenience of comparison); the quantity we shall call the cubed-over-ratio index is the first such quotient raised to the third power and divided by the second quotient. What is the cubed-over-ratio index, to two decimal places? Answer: 0.89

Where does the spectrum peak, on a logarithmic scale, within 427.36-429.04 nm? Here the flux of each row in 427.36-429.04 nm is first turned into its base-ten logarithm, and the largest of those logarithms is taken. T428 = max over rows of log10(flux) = 1.19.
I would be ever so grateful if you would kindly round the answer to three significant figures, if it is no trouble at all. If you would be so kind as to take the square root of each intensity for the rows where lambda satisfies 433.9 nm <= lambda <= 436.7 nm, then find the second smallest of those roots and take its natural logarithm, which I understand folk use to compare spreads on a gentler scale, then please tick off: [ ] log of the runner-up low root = 1.43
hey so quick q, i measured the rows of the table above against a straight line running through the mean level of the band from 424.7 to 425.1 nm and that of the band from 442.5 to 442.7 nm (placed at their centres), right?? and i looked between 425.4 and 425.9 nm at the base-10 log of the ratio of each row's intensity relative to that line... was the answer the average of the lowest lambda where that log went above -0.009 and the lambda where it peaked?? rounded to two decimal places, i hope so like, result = 425.55 nm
